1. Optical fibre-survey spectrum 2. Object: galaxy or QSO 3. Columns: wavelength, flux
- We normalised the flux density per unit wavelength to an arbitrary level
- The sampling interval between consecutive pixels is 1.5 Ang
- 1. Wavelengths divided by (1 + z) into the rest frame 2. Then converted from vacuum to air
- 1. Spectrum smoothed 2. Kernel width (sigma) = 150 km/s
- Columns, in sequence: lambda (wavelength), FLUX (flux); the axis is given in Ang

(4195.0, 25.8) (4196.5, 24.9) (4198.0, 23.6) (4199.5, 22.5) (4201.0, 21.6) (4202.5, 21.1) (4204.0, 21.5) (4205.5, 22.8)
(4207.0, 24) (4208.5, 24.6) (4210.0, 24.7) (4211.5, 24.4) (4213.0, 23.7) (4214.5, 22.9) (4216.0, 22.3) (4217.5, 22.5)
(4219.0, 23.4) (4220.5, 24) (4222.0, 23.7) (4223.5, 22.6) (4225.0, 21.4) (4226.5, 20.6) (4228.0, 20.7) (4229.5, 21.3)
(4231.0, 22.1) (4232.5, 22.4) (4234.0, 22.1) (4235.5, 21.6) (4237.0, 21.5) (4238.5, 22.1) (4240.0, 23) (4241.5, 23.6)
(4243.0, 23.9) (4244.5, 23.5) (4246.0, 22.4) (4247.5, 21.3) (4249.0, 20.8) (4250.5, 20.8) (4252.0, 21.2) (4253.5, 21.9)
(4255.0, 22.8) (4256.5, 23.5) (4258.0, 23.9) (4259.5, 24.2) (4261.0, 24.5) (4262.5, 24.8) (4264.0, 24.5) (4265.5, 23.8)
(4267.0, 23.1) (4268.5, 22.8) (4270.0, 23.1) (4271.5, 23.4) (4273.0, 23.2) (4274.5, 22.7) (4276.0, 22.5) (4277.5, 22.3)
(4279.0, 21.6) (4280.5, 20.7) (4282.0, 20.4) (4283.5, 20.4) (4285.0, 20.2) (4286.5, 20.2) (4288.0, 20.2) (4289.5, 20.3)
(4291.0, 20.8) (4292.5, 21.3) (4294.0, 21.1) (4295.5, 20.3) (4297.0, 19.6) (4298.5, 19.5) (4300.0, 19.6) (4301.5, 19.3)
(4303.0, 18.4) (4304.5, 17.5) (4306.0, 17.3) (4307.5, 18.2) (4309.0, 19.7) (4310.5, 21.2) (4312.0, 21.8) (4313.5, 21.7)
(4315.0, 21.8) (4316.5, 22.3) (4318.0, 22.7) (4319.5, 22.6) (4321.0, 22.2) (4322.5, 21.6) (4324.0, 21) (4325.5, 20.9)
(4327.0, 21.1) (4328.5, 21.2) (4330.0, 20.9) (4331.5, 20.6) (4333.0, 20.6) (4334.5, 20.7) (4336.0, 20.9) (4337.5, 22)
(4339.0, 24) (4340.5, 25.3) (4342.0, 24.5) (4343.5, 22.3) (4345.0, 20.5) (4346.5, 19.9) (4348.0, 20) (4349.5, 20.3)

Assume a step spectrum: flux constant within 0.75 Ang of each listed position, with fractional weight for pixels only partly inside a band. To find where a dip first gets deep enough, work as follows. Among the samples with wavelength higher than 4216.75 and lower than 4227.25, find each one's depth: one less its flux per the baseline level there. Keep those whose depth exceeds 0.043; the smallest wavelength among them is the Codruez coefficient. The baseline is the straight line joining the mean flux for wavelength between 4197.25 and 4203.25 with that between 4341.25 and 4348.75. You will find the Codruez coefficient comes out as 4226.5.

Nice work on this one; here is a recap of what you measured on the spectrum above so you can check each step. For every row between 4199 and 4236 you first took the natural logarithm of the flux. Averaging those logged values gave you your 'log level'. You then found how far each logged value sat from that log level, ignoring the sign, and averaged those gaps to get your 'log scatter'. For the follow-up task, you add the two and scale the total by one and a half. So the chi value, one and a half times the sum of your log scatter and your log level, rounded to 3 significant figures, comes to 4.74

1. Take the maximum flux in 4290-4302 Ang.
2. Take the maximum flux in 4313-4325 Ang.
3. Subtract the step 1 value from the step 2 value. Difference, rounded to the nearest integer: 1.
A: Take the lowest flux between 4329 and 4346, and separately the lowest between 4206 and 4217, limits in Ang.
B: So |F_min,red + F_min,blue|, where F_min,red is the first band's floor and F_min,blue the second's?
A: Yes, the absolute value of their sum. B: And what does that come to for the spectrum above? 42.8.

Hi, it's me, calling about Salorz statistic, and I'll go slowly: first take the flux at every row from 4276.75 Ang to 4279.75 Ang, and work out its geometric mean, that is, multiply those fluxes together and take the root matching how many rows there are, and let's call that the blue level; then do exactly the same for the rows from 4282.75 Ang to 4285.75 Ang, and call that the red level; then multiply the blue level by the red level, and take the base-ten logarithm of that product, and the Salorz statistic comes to 2.65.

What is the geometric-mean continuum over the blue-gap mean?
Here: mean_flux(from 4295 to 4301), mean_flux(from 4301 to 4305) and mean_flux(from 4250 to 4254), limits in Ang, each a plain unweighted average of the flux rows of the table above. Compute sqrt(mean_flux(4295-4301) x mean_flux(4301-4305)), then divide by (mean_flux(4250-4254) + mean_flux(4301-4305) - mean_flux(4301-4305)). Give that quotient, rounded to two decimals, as 0.89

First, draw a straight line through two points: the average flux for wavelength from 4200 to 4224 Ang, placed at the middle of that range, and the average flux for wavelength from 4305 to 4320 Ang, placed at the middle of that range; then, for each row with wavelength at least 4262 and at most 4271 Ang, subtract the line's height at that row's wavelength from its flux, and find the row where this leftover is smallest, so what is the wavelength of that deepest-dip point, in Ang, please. 4268.5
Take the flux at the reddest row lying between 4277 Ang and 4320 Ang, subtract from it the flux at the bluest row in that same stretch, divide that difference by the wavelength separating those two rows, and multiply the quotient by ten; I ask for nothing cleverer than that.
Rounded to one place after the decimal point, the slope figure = 0.1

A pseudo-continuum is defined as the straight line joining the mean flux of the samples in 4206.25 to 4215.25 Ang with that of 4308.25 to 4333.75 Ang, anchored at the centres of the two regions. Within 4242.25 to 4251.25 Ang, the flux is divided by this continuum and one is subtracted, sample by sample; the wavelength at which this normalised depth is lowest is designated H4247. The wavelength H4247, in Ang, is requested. 4249.0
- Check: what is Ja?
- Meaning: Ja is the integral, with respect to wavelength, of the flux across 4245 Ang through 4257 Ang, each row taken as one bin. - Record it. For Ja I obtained 262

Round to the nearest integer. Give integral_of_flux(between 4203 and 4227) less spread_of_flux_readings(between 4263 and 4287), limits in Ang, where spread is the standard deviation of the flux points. 552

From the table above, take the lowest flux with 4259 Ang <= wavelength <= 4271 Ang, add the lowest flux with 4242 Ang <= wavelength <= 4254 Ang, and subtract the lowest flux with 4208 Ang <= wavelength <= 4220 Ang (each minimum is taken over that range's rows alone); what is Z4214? 21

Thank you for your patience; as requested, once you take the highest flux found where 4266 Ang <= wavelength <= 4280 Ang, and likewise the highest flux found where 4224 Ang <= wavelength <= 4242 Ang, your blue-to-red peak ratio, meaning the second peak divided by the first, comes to 1.01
